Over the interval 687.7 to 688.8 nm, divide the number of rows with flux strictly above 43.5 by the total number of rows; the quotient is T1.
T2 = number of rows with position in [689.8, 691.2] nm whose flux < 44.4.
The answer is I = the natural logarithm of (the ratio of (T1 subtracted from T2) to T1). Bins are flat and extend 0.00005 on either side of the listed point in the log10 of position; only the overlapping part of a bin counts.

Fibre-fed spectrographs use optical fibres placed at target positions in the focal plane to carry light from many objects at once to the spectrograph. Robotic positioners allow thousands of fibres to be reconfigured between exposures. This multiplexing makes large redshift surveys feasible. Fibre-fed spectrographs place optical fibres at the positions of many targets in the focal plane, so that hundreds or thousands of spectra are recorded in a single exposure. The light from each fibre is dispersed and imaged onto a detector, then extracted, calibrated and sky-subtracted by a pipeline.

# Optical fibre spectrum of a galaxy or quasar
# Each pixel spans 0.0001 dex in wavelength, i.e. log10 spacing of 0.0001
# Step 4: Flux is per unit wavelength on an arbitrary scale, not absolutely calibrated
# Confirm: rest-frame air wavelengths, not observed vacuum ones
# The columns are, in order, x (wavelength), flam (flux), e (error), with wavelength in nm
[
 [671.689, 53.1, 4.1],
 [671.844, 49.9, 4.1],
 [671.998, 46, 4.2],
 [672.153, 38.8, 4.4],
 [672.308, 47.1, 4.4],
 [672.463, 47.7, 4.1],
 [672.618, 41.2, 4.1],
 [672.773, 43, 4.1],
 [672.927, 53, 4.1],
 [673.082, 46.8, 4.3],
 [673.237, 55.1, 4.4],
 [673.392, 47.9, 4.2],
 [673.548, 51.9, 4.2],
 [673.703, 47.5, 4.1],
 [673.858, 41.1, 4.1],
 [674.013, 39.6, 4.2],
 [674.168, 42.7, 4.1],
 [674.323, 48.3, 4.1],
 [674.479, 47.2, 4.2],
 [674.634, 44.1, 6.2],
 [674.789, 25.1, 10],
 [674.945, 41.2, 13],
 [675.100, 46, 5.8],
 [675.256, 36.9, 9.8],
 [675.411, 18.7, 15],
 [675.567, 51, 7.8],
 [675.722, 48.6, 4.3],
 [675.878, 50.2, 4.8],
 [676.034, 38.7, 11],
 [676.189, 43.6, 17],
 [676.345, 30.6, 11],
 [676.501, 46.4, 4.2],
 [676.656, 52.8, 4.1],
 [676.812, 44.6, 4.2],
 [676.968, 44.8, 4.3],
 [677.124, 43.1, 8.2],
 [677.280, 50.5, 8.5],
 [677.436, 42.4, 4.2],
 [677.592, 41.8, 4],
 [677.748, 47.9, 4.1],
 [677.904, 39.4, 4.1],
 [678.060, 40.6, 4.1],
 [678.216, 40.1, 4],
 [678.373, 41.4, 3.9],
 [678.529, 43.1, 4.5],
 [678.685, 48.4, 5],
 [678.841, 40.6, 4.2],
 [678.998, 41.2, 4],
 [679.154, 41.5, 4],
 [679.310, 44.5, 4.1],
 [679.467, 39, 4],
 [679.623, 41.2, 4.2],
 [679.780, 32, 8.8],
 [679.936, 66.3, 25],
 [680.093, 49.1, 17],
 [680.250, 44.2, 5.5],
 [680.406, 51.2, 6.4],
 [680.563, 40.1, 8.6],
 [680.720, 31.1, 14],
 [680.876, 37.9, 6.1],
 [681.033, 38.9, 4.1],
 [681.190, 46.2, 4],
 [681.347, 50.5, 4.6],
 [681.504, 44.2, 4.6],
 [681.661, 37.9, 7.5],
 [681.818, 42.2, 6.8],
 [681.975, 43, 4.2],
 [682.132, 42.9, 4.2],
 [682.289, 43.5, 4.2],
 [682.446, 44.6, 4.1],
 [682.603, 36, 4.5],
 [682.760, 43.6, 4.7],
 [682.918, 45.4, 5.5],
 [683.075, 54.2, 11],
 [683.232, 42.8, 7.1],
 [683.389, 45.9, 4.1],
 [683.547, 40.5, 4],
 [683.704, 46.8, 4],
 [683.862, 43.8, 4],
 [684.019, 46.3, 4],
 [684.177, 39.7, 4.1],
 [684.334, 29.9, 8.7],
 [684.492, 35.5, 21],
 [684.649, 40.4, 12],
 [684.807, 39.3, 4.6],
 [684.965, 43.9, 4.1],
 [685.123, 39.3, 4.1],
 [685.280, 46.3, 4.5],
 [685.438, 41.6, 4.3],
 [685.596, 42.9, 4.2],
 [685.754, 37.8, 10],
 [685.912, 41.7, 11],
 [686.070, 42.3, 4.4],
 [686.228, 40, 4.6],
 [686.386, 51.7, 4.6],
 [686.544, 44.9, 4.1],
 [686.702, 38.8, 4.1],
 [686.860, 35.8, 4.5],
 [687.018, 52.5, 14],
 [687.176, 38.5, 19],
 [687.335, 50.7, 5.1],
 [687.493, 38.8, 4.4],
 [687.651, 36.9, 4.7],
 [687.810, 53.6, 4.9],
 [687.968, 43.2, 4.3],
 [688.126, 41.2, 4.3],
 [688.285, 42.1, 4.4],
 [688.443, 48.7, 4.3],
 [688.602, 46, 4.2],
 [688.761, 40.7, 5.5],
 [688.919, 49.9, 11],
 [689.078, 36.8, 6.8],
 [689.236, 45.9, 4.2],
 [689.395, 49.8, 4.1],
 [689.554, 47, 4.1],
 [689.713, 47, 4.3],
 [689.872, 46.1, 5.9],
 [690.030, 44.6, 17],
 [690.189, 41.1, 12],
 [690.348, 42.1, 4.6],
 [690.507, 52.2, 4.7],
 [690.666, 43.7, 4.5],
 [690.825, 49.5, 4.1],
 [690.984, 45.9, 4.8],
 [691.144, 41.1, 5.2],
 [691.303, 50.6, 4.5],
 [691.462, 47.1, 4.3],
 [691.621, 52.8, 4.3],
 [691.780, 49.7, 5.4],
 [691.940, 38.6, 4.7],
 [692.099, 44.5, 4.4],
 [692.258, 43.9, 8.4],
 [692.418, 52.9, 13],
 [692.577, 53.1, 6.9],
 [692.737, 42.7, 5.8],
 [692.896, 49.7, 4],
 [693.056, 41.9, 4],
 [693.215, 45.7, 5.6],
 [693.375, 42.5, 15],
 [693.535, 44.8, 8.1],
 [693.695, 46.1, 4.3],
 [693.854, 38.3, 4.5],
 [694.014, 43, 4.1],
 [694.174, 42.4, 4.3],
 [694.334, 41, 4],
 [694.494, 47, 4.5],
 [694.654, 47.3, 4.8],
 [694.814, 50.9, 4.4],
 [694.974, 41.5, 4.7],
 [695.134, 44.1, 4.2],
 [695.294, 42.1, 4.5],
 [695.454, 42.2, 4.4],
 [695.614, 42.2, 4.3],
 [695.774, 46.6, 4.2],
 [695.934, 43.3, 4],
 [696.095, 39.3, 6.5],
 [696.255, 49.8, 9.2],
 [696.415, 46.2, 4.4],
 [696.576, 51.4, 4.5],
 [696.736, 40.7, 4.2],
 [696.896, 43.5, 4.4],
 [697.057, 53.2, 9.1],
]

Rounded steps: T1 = 0.43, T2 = 4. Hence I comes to 2.1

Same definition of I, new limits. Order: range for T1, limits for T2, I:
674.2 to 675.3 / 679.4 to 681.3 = 2.6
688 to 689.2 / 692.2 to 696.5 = 3.5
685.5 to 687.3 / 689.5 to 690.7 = 2.3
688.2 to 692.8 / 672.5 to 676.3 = 2.7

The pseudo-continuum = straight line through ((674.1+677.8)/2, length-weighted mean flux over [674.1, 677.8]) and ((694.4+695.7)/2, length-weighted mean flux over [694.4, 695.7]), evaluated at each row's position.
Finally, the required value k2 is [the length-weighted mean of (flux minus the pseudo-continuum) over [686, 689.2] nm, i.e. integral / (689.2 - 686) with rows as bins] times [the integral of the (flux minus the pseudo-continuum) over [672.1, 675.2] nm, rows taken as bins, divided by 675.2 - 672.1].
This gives -0.5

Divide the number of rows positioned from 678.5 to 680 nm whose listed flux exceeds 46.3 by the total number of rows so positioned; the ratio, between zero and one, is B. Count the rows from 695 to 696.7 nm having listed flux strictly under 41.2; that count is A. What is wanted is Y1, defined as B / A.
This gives 0.200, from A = 1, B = 0.20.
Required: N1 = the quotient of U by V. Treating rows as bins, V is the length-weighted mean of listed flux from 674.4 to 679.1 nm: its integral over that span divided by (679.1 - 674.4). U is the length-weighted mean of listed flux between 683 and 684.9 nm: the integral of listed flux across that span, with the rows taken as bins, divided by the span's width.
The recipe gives 0.993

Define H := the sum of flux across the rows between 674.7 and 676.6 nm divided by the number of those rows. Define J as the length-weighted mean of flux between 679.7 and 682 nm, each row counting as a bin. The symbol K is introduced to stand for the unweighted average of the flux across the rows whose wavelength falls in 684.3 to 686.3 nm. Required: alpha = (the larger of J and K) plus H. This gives 83.4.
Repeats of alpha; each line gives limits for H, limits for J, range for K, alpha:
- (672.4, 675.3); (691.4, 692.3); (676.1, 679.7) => 90.7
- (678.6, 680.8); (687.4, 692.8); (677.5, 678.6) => 89.2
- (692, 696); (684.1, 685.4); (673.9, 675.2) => 86.6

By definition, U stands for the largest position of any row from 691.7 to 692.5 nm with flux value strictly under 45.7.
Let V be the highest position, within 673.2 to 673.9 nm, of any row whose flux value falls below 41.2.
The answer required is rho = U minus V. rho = 18.40 nm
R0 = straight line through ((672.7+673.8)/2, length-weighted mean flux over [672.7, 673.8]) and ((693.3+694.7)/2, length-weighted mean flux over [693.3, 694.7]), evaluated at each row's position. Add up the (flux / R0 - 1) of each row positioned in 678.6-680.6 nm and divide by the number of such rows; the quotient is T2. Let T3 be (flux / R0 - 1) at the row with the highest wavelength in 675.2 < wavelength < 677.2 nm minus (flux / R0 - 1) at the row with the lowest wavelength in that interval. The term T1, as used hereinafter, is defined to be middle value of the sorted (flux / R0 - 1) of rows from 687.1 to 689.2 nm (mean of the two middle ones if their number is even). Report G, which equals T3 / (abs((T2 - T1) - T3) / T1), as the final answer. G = -0.07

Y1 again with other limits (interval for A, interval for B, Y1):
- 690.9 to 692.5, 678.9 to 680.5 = 0.150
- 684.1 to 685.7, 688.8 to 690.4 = 0.067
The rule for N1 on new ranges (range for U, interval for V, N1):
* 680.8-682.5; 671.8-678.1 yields 0.975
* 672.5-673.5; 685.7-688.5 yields 1.107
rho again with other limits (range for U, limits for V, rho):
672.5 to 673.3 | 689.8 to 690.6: -17.42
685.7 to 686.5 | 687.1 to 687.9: -1.42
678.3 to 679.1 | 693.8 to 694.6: -15.34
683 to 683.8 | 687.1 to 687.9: -4.10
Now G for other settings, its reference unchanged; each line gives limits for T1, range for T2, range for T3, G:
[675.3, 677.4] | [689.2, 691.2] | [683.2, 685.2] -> 0.03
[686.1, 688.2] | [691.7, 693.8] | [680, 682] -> 0.04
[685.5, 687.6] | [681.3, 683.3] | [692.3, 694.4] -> 0.08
